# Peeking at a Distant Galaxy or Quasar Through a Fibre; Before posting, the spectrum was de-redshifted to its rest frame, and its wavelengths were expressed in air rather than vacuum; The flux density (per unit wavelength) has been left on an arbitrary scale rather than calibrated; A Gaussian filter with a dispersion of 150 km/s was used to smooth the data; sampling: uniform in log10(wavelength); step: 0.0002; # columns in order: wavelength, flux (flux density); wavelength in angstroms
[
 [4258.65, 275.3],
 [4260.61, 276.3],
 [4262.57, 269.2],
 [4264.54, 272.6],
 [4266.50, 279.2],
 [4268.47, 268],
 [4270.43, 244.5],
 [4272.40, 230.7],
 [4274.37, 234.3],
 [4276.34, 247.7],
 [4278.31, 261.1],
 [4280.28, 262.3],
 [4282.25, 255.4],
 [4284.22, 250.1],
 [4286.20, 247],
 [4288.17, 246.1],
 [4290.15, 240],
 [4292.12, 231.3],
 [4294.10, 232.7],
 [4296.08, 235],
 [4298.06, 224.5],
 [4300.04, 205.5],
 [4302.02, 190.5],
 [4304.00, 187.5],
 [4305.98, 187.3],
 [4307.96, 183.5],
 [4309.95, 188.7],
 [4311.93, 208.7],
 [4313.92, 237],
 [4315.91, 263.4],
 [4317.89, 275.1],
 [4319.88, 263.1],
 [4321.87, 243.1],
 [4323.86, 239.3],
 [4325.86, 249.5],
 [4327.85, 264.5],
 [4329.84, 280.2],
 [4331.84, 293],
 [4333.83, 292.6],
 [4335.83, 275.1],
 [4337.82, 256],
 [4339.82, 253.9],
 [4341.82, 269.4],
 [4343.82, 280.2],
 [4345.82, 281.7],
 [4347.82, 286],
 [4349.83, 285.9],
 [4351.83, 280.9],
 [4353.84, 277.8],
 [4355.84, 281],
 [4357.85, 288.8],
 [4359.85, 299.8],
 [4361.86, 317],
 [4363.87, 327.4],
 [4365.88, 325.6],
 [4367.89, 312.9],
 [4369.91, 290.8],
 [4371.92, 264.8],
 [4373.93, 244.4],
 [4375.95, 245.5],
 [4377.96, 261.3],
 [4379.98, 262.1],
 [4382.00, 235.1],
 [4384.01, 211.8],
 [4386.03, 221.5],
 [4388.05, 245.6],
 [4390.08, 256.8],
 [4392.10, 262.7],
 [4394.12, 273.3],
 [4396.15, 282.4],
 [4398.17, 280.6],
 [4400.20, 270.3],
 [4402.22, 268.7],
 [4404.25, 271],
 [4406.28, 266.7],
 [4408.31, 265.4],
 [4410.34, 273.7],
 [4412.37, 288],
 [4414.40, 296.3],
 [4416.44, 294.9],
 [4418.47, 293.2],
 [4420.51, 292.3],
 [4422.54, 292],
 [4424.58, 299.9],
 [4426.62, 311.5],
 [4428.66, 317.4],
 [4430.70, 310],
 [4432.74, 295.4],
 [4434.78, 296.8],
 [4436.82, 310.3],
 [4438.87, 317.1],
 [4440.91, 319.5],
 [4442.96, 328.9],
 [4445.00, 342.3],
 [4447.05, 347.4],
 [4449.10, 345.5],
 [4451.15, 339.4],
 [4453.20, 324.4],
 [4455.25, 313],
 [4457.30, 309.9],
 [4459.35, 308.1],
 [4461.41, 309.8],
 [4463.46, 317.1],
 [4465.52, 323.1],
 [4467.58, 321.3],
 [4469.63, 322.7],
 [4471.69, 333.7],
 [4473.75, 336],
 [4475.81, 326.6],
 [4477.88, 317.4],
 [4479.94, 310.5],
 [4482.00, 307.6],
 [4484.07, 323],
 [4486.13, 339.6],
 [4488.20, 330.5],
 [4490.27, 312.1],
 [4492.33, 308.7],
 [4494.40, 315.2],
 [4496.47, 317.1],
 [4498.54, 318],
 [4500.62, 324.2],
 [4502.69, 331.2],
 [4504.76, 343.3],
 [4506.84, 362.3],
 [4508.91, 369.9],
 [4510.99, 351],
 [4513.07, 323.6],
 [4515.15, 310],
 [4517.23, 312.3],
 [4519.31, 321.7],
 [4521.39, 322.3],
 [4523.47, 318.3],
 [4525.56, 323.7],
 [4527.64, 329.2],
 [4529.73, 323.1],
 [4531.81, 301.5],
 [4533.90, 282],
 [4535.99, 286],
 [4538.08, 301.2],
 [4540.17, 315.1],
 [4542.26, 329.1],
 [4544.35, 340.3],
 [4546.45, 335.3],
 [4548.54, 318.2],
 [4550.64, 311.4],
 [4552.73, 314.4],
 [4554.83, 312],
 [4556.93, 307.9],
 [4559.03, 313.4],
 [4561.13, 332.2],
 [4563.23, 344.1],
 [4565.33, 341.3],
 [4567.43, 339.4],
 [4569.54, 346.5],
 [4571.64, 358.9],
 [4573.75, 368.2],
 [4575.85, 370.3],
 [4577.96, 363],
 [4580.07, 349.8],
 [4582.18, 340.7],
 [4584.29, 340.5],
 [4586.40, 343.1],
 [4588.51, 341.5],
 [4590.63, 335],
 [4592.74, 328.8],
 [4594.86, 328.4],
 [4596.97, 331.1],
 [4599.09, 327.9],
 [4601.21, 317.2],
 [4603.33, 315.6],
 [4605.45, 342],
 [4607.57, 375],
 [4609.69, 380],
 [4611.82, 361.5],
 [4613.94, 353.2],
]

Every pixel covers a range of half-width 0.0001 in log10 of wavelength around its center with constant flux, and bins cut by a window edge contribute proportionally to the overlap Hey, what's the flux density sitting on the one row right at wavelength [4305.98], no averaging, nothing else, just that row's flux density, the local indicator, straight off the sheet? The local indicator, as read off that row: 187.3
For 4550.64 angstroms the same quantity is 311.4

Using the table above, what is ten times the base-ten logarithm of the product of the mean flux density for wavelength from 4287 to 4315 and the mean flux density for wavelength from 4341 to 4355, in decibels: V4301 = 47.8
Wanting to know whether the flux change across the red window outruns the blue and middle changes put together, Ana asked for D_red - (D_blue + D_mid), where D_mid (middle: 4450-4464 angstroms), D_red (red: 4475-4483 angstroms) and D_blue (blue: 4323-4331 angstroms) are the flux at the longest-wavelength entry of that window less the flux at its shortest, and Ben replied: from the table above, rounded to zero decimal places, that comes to -38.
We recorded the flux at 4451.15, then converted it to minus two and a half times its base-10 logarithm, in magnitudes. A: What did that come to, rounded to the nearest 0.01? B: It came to -6.33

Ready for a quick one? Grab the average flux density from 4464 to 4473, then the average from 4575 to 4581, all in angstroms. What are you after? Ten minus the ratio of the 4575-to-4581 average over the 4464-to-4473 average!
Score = 8.89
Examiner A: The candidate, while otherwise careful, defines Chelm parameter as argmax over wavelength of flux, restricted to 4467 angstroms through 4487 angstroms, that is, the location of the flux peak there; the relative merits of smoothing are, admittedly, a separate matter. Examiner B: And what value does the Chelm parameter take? 4486.13 angstroms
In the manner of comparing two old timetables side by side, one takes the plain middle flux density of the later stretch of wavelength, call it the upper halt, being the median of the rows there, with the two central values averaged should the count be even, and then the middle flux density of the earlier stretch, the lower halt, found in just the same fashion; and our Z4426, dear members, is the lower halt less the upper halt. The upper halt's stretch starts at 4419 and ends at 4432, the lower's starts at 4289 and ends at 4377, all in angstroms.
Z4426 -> -41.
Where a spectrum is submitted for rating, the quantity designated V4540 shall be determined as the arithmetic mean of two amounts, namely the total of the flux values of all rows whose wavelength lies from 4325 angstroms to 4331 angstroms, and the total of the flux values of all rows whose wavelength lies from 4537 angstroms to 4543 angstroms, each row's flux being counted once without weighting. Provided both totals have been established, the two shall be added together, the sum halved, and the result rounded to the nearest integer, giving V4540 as 870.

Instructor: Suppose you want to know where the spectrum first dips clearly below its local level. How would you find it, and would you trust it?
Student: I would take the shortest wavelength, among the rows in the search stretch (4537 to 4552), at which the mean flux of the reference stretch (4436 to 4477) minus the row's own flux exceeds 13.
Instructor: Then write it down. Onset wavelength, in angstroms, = 4538.08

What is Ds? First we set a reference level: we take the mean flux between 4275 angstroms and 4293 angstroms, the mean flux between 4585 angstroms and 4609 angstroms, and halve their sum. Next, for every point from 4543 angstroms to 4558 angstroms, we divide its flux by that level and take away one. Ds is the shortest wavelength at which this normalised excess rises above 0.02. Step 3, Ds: 4544.35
